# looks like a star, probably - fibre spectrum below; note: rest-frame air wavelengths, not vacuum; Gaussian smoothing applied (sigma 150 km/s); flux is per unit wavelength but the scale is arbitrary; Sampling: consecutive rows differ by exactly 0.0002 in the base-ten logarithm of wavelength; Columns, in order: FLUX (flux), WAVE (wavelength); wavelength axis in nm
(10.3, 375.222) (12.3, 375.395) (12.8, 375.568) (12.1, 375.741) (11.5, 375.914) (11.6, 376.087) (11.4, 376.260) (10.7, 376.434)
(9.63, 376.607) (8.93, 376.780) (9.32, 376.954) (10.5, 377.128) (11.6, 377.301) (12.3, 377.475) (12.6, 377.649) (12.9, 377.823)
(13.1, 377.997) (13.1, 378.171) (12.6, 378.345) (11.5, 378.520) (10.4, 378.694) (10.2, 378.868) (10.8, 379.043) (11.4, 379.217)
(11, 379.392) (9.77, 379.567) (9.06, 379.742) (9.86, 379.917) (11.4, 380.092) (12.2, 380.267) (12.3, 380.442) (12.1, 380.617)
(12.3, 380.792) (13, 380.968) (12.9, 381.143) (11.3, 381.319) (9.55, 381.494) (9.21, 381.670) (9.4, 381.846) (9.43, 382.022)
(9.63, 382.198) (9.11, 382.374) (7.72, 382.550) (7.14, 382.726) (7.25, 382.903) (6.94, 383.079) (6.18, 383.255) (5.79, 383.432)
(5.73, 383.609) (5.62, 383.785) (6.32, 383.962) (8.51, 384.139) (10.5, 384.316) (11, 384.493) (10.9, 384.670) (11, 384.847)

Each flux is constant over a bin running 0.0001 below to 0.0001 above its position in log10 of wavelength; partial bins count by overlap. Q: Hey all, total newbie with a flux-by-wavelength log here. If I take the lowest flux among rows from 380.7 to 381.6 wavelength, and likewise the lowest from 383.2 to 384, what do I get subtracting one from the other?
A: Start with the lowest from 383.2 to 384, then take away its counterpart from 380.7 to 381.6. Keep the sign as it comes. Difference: -3.9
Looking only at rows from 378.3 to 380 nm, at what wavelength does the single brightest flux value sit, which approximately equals 378.345 nm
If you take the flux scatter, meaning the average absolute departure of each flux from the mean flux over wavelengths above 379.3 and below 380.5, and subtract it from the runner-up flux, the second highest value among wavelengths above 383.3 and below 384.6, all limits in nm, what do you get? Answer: 9.4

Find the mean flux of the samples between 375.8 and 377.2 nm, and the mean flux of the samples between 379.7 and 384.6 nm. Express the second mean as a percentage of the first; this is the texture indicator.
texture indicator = 89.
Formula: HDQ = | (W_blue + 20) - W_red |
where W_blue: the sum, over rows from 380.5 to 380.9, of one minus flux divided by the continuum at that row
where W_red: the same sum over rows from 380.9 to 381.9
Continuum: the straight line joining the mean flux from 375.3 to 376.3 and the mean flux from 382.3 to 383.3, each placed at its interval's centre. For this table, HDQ 21.1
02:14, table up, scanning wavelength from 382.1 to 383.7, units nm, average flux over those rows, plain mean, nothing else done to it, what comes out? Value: 7.3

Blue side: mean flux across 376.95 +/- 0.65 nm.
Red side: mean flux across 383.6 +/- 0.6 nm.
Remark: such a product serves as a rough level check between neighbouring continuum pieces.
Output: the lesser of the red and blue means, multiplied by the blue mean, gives 67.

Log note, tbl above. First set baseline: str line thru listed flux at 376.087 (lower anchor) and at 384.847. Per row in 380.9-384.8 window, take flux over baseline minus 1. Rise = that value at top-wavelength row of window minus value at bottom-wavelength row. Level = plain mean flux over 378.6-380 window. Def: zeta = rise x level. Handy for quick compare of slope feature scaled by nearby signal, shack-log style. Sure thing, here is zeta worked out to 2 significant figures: -1.7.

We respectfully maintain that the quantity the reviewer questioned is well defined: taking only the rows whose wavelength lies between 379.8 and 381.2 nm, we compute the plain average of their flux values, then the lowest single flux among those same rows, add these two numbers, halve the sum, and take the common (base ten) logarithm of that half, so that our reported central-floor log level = 1.04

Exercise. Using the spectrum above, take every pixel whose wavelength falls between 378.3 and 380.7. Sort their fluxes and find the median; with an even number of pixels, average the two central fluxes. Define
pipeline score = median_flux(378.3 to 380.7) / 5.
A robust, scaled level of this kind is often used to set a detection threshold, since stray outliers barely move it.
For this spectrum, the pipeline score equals 2.2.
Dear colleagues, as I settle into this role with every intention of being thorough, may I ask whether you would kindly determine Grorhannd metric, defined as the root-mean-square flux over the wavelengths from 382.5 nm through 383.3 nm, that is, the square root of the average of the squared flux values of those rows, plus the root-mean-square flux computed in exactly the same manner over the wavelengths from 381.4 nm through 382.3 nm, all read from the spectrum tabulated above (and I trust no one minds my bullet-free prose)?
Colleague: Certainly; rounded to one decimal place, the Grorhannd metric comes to 16.5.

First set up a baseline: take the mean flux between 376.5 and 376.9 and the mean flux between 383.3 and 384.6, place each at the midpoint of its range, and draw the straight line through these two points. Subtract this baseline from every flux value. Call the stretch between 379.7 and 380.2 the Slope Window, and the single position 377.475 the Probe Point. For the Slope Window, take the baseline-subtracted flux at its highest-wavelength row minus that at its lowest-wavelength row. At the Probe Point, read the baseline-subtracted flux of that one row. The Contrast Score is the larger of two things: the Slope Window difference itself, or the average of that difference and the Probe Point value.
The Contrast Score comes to 2.8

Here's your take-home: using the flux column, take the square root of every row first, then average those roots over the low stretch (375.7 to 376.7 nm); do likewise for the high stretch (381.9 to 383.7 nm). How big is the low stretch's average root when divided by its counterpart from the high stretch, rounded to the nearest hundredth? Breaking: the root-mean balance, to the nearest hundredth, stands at 1.22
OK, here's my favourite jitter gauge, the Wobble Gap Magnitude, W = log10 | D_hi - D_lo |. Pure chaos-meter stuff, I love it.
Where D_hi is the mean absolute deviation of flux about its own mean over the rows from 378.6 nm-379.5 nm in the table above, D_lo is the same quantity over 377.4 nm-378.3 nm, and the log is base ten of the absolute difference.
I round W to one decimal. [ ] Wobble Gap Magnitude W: -1.1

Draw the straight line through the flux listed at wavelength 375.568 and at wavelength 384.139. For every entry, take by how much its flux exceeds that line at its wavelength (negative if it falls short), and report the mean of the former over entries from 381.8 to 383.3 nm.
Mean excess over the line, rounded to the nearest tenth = -1.2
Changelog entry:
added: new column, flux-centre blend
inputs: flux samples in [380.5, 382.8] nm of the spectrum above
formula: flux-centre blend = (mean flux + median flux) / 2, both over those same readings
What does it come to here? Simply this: 9.9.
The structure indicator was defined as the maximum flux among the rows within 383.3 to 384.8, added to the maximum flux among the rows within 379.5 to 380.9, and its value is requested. 23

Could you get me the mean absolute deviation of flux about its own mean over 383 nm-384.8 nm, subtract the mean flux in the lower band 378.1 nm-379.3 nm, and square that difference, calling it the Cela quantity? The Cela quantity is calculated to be 89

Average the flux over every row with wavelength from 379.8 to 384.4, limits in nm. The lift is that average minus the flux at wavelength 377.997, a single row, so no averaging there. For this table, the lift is -3.8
